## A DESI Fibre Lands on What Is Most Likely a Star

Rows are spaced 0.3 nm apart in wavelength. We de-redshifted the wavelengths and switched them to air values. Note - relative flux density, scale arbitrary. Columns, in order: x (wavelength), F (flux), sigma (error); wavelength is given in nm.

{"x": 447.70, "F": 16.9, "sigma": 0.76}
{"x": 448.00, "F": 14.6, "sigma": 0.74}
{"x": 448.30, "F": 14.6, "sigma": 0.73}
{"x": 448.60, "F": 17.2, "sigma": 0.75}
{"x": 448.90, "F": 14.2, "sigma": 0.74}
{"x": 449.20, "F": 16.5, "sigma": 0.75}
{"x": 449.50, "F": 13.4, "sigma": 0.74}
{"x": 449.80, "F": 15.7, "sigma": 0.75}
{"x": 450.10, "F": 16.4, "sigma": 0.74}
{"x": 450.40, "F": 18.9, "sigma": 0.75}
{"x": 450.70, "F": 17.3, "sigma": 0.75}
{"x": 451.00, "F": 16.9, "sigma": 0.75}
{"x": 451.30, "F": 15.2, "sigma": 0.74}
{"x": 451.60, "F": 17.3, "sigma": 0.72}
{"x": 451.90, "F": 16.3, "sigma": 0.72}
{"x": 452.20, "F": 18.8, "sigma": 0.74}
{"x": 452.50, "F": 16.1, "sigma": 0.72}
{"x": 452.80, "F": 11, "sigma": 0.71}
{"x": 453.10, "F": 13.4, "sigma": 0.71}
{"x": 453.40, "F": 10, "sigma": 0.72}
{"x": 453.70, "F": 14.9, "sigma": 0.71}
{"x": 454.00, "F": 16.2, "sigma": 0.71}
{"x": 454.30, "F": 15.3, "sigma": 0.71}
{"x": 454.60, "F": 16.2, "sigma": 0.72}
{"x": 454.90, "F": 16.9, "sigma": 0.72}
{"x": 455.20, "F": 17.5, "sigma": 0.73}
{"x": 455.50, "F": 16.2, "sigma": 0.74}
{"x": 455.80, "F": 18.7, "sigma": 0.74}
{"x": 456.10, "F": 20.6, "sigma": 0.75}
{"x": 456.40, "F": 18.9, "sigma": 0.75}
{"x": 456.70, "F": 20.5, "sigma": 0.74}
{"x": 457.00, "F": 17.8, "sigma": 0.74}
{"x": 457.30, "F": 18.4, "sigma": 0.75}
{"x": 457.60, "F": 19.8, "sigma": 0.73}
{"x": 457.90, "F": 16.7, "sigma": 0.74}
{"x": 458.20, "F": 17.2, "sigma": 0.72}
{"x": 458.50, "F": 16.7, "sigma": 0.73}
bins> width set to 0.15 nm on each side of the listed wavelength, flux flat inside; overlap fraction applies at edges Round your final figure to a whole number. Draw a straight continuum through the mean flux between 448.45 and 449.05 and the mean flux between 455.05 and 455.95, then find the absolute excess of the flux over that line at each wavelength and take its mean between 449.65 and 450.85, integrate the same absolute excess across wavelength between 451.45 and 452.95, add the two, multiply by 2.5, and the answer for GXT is 10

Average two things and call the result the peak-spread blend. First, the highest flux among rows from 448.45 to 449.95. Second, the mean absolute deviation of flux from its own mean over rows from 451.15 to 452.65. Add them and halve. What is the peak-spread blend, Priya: 9.12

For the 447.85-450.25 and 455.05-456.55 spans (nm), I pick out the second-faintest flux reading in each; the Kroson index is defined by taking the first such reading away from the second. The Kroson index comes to 3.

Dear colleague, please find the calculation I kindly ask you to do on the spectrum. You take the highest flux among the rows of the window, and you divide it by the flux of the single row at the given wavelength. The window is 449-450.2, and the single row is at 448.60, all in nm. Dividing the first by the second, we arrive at 0.96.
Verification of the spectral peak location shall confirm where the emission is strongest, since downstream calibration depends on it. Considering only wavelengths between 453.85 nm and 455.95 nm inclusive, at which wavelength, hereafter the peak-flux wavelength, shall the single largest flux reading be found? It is 455.80 nm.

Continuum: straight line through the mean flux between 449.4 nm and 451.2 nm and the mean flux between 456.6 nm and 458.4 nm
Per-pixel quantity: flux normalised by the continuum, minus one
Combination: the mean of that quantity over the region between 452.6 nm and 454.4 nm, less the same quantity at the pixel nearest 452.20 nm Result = -0.3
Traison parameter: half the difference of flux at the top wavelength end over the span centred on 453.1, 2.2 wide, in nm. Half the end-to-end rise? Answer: -1.3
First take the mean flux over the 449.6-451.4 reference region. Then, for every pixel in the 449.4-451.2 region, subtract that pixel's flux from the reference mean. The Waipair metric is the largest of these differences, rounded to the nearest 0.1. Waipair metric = 3.3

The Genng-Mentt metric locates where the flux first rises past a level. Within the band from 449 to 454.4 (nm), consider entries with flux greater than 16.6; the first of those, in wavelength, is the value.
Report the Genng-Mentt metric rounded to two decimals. 450.40 nm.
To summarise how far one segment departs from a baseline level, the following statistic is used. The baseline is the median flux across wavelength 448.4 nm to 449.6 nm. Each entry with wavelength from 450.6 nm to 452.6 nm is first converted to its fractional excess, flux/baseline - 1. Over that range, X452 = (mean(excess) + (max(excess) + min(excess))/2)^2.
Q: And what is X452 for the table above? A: 0.042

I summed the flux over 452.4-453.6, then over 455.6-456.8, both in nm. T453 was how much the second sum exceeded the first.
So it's 28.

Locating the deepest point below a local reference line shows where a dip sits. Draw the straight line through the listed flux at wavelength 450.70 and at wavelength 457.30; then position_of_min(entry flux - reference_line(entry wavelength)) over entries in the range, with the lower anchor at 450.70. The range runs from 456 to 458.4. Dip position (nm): 457.90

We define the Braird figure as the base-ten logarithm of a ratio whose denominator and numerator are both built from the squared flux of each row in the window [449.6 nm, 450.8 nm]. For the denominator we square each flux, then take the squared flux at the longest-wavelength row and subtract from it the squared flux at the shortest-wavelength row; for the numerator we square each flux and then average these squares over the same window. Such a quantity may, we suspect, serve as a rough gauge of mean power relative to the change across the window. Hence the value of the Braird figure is 0.74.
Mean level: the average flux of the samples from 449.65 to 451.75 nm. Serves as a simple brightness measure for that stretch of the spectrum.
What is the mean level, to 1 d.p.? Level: 16.8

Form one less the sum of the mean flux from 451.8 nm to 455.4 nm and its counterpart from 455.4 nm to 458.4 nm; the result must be -32.7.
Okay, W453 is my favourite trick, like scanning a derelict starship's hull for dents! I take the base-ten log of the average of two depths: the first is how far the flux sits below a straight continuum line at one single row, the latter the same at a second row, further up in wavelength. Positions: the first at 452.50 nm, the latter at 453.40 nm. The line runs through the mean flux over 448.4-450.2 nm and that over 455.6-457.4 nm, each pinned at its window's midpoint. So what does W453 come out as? 0.63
